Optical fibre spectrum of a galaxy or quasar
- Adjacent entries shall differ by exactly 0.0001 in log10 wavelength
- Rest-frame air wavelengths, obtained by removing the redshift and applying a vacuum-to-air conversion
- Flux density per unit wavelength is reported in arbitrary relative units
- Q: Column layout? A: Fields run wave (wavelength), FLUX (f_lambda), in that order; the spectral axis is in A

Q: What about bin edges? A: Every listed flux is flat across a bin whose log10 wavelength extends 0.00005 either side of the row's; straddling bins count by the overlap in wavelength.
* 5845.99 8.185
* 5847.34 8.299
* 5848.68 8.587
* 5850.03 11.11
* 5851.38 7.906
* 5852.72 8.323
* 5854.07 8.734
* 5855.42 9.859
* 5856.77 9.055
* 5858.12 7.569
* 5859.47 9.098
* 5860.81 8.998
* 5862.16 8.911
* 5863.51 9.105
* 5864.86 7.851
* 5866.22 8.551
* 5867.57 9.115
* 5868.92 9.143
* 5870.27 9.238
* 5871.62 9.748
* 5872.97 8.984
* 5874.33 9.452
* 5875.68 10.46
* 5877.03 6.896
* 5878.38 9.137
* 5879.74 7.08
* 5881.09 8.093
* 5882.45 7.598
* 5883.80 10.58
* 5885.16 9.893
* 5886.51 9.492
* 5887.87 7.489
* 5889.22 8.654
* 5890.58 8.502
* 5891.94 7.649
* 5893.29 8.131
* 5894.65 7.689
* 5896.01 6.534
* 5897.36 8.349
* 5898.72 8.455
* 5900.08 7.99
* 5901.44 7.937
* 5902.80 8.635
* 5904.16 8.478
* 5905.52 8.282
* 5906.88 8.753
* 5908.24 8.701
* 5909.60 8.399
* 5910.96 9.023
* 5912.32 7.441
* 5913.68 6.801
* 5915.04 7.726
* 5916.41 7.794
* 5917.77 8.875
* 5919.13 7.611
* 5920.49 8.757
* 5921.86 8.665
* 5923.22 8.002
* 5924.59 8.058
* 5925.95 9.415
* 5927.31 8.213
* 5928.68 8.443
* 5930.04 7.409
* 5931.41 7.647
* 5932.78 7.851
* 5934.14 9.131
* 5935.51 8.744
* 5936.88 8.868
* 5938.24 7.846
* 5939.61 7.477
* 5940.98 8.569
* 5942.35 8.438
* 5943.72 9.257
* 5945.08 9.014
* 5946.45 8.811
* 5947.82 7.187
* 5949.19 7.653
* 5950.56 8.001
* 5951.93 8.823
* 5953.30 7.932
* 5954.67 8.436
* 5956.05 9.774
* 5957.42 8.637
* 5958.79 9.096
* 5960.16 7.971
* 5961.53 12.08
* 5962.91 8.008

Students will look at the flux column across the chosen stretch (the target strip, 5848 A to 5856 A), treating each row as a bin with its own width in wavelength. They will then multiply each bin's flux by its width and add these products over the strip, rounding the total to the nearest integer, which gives 73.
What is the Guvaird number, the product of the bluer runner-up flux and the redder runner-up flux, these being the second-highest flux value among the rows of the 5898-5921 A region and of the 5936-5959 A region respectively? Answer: 82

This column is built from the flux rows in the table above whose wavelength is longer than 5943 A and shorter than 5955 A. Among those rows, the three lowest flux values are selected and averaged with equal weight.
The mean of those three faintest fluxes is 7.59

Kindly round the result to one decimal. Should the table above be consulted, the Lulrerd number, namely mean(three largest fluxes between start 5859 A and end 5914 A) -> 10.3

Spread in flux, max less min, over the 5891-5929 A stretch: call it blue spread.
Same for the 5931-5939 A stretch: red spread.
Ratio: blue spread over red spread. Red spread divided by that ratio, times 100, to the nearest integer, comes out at 76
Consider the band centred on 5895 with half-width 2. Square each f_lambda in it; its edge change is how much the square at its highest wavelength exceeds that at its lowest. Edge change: -23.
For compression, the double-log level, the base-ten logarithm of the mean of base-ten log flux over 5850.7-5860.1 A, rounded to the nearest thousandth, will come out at -0.029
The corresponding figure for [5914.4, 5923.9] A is -0.039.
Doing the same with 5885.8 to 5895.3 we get -0.039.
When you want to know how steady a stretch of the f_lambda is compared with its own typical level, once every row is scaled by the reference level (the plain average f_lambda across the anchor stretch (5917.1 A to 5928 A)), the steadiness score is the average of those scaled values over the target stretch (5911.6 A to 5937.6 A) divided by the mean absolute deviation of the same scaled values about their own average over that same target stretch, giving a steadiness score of 14.2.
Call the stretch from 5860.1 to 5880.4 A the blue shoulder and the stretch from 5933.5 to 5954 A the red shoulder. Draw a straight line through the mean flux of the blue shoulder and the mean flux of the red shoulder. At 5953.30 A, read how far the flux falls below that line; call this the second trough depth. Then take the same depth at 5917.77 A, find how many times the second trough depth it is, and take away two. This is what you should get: -2.8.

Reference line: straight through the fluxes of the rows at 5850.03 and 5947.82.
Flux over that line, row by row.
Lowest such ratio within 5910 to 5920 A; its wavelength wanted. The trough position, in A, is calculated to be 5913.68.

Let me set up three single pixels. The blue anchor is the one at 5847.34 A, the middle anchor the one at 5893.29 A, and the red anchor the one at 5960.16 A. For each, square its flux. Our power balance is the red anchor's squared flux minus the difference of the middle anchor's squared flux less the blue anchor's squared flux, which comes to 66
